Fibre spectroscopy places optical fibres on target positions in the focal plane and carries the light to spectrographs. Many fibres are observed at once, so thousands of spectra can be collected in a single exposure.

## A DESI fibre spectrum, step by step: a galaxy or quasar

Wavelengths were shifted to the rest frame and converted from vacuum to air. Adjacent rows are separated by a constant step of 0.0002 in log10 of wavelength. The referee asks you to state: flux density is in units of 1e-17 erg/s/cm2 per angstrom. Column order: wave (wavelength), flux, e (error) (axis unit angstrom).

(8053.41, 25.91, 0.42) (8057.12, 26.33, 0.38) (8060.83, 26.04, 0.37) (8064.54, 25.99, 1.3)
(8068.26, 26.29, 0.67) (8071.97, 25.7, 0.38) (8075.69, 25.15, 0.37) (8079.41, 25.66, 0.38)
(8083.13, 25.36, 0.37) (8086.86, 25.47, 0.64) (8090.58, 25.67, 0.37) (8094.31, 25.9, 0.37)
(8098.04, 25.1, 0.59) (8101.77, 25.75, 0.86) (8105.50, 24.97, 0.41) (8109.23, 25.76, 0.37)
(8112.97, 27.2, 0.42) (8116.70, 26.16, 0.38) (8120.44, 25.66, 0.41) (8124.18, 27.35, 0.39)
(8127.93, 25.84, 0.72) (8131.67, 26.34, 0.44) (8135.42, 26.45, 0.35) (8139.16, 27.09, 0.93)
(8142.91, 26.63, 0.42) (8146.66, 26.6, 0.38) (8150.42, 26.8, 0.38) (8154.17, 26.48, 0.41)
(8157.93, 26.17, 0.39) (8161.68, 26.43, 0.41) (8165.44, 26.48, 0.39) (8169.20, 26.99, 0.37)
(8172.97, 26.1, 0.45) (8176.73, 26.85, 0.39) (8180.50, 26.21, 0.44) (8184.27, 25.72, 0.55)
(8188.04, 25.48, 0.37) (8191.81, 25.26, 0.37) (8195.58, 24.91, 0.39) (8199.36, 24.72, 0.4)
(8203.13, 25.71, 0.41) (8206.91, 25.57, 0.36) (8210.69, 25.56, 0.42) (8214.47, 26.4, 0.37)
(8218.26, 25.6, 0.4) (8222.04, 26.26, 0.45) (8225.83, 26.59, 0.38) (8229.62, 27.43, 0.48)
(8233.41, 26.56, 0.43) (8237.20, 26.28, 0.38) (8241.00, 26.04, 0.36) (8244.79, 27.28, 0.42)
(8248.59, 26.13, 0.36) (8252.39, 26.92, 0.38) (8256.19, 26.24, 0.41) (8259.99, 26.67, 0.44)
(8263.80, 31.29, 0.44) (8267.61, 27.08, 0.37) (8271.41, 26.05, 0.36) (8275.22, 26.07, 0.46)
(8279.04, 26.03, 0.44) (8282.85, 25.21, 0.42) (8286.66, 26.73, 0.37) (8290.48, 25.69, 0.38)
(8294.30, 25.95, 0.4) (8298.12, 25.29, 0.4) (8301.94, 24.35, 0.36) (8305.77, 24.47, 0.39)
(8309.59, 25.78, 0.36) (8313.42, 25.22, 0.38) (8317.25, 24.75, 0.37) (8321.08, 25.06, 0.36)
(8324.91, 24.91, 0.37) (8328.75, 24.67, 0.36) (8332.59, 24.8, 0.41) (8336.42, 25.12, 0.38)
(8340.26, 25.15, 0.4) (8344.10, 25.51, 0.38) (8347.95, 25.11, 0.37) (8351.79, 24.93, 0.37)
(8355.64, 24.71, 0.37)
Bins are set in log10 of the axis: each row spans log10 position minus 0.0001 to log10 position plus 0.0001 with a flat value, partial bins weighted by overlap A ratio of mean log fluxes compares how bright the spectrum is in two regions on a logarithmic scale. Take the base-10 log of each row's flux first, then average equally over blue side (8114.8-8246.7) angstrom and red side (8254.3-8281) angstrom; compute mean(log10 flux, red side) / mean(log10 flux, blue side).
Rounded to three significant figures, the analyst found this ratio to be 1.01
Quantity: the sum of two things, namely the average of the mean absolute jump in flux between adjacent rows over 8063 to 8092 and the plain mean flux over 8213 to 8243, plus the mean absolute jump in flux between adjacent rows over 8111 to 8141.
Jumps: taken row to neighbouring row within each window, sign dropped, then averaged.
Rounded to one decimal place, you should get 14.2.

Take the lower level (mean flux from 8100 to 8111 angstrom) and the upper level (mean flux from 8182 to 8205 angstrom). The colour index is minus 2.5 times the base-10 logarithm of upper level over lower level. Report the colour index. 0.01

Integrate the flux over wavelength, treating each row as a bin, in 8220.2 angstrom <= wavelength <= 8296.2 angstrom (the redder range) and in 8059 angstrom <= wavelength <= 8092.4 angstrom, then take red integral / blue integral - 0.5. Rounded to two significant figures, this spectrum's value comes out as 1.9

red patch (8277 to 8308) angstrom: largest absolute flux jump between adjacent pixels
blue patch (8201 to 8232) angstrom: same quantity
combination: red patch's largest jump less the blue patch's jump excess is 0.7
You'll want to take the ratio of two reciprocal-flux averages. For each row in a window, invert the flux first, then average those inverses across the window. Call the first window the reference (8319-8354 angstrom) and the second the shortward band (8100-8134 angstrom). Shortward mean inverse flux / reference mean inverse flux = 0.96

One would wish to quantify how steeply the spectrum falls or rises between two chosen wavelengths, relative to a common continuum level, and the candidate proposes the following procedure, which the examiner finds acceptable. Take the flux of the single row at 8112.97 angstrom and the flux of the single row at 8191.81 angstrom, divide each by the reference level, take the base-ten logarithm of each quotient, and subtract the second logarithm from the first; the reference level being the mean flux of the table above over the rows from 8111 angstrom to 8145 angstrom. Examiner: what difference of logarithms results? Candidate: 0.032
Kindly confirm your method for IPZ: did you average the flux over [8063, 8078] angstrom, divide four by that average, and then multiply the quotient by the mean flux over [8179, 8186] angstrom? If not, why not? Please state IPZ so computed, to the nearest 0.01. 4.03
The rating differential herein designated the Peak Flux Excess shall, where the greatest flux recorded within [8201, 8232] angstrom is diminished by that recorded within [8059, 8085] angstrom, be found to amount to 1.1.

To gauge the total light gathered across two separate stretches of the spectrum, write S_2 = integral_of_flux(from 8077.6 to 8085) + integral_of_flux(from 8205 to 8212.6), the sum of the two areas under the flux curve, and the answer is 383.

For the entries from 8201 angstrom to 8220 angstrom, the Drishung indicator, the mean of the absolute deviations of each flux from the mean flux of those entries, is 0.25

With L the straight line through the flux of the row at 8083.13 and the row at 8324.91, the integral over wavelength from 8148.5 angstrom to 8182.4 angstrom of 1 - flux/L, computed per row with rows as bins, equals -1.7 angstrom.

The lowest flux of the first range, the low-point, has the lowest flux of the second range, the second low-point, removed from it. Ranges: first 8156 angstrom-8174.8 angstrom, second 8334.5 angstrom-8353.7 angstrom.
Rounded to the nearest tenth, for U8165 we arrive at 1.2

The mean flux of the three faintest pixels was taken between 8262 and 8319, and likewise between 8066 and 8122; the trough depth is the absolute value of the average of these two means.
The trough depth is 24.8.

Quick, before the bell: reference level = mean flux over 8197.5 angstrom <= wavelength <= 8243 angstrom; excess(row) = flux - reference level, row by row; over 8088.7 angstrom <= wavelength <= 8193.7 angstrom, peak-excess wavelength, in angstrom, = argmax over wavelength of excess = 8124.18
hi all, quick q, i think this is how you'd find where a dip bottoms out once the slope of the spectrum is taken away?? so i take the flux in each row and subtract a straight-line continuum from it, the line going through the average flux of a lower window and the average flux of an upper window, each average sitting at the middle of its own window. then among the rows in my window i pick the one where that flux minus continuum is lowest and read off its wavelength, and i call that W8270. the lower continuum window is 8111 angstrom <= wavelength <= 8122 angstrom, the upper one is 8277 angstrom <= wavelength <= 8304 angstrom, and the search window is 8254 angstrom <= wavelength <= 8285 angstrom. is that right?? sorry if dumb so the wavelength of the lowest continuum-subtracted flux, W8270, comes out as 8282.85 angstrom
